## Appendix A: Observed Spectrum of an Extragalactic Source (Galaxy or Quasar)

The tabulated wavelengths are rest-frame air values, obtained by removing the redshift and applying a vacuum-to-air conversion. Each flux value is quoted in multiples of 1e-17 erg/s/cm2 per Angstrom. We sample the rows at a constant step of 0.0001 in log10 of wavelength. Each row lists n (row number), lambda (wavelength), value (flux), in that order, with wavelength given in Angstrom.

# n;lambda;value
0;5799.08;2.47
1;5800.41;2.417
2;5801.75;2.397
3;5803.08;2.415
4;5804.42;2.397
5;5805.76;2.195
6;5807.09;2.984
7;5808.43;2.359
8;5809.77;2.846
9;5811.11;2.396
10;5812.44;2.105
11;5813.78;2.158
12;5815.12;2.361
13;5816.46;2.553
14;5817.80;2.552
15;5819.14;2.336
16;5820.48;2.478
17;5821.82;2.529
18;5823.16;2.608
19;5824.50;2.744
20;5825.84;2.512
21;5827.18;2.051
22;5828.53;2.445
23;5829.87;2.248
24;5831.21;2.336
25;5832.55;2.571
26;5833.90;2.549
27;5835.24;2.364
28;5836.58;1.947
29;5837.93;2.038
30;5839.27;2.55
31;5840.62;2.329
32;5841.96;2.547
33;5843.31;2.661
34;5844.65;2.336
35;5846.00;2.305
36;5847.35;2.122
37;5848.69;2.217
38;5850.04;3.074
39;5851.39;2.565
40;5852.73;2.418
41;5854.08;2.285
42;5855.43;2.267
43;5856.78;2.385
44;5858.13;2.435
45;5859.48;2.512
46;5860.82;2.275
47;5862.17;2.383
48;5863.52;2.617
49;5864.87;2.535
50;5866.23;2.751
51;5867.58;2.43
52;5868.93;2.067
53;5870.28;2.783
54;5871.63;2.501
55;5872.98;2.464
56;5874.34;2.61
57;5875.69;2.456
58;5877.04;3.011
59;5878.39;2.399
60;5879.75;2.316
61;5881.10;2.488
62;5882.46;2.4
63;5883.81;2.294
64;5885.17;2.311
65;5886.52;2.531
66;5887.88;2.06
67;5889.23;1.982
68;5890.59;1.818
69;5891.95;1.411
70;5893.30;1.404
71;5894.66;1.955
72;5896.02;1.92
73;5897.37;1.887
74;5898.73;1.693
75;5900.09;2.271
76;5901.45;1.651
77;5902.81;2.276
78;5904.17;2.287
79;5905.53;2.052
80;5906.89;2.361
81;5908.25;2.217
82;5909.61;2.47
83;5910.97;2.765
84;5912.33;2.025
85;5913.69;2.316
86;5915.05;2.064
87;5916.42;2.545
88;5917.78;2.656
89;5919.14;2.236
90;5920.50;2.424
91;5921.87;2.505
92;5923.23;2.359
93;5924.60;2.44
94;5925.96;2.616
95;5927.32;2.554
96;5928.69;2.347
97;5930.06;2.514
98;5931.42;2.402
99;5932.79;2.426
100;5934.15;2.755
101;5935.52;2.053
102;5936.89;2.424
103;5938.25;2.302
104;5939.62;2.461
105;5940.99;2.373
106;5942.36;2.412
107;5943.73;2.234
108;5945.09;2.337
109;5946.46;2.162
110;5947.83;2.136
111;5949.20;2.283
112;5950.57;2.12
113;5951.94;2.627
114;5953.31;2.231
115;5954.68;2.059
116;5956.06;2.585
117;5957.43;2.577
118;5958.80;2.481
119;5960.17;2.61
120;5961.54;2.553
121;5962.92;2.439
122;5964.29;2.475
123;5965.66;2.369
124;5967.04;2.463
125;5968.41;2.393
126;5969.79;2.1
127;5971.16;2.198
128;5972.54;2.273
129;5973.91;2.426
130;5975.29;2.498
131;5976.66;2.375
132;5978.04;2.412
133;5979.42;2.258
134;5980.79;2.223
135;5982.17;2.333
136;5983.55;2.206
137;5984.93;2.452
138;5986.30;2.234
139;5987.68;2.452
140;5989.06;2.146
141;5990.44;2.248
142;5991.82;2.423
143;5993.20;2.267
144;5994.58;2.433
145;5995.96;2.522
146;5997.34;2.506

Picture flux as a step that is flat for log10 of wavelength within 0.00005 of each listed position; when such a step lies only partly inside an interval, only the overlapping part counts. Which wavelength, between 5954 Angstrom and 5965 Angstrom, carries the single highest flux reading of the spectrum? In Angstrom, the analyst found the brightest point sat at 5960.17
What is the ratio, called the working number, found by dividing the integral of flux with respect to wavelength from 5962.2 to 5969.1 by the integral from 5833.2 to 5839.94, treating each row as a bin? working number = 1.08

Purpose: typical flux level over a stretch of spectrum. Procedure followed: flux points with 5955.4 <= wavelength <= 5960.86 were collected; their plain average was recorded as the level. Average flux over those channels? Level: 2.6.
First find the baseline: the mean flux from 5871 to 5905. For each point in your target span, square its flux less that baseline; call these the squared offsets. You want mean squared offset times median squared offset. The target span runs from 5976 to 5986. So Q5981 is 0.001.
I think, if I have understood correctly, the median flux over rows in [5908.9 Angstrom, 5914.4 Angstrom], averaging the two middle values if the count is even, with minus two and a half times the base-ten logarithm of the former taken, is -0.947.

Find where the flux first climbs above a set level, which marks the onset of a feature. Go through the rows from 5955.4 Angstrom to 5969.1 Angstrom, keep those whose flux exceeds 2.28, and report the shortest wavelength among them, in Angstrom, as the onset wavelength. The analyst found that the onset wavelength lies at 5956.06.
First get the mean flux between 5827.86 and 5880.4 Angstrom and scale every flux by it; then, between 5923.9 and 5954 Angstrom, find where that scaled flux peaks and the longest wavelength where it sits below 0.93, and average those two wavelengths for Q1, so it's 5943.7 Angstrom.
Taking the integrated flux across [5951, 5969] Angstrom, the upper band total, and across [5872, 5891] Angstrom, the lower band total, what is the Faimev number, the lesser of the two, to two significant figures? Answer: 44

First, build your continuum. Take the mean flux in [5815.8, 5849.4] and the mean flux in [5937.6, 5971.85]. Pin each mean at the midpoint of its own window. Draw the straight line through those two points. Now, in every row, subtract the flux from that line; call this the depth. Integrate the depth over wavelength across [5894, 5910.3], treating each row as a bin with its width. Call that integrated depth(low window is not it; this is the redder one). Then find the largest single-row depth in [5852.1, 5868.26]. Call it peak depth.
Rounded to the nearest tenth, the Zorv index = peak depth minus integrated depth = -4.6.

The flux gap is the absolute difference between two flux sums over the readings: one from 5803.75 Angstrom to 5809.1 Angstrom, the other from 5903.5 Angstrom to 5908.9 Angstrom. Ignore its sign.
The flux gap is 1.0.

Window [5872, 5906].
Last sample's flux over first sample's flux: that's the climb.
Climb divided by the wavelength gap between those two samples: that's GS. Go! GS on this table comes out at -0.013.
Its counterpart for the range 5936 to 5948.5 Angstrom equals -0.026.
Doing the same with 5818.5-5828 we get -0.035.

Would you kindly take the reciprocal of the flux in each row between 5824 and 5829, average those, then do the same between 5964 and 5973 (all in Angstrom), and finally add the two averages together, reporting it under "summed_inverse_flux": 0.85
